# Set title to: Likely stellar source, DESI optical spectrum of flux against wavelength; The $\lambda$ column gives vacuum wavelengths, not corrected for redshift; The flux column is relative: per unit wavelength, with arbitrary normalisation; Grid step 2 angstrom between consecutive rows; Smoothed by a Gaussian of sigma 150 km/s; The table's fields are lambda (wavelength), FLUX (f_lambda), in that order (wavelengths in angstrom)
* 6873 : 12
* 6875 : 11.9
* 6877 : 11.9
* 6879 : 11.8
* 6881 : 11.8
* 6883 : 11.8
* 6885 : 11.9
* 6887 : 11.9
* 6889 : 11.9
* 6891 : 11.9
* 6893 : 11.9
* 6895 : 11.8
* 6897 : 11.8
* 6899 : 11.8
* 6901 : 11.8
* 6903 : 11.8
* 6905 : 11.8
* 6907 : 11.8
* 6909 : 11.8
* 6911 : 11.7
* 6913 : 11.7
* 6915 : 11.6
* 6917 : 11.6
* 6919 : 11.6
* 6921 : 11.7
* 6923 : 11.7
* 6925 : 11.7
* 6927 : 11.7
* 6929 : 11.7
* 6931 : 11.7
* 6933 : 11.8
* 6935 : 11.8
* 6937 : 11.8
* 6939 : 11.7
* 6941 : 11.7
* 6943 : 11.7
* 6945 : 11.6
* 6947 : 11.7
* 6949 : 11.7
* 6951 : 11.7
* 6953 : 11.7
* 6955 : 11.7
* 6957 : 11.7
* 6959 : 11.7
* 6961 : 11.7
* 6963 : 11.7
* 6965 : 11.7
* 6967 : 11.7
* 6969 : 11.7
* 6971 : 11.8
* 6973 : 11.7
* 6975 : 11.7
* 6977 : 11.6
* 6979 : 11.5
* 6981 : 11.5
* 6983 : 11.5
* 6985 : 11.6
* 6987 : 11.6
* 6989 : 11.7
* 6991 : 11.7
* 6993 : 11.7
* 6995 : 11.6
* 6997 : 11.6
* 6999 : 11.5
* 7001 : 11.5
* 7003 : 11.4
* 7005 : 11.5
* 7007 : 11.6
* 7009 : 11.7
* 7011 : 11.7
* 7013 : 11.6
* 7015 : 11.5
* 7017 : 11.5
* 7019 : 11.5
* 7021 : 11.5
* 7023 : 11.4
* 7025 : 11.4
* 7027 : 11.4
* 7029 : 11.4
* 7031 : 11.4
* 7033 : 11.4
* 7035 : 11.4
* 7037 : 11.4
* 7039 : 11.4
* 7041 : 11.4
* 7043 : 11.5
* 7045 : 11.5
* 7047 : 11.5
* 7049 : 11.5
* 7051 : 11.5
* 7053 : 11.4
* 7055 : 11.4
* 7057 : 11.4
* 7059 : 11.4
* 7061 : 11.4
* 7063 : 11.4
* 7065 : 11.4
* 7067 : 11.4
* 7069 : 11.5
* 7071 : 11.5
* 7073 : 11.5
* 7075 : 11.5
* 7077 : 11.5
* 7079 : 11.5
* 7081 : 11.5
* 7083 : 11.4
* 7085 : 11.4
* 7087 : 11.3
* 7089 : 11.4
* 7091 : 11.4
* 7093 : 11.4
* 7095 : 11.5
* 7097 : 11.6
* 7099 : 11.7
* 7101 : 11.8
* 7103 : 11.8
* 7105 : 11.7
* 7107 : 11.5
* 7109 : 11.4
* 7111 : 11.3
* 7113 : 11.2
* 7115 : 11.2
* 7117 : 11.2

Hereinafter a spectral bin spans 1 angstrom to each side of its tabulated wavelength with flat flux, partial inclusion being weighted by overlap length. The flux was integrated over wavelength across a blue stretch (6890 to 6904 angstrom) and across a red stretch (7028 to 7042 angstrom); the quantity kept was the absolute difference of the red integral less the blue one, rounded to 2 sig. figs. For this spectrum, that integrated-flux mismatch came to 6.0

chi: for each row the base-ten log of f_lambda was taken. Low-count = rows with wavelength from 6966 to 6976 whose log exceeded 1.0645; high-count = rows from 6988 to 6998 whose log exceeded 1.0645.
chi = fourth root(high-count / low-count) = 0.88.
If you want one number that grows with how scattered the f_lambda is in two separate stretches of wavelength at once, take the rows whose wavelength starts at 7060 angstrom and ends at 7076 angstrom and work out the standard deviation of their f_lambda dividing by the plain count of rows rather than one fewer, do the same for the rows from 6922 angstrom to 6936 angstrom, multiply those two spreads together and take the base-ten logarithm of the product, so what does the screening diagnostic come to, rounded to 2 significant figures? -2.6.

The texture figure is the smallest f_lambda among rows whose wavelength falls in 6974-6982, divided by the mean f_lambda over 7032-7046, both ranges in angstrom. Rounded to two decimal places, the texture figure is 1.01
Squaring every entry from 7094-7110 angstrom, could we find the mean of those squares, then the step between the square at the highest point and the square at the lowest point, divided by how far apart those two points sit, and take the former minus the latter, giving 135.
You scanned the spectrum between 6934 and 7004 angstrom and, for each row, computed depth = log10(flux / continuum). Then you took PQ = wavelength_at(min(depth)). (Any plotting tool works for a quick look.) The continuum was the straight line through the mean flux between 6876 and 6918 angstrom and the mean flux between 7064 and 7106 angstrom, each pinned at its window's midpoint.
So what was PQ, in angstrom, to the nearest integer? 7003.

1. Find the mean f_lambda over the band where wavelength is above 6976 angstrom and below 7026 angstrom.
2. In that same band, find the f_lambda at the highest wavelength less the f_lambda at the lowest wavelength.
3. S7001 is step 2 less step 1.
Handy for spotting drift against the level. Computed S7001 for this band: -11.76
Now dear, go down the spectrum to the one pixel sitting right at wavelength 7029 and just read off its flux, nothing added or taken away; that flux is 11.4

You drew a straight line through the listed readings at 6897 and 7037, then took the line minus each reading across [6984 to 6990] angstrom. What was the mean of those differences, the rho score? -0.09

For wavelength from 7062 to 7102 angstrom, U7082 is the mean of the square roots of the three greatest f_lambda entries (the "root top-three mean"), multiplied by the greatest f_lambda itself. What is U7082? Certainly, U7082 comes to 40.36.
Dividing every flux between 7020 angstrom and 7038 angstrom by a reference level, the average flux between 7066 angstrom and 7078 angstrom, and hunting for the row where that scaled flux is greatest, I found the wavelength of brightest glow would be 7021 angstrom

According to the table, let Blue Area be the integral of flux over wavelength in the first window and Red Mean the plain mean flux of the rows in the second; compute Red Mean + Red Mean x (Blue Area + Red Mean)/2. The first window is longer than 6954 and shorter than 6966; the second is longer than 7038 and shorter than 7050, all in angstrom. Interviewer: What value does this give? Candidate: 882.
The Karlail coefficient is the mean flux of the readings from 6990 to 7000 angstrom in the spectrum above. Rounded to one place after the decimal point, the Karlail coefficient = 11.6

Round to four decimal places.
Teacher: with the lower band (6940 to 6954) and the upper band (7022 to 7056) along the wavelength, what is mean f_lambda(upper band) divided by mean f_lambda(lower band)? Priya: 0.9781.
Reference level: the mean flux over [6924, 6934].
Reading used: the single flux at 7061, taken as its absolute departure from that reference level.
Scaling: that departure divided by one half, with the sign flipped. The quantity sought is -0.64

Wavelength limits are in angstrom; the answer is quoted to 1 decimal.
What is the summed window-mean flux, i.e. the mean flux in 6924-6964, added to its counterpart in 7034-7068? 23.1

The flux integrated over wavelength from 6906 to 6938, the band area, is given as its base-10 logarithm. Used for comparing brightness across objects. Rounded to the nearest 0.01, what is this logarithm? 2.57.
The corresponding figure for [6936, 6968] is 2.57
